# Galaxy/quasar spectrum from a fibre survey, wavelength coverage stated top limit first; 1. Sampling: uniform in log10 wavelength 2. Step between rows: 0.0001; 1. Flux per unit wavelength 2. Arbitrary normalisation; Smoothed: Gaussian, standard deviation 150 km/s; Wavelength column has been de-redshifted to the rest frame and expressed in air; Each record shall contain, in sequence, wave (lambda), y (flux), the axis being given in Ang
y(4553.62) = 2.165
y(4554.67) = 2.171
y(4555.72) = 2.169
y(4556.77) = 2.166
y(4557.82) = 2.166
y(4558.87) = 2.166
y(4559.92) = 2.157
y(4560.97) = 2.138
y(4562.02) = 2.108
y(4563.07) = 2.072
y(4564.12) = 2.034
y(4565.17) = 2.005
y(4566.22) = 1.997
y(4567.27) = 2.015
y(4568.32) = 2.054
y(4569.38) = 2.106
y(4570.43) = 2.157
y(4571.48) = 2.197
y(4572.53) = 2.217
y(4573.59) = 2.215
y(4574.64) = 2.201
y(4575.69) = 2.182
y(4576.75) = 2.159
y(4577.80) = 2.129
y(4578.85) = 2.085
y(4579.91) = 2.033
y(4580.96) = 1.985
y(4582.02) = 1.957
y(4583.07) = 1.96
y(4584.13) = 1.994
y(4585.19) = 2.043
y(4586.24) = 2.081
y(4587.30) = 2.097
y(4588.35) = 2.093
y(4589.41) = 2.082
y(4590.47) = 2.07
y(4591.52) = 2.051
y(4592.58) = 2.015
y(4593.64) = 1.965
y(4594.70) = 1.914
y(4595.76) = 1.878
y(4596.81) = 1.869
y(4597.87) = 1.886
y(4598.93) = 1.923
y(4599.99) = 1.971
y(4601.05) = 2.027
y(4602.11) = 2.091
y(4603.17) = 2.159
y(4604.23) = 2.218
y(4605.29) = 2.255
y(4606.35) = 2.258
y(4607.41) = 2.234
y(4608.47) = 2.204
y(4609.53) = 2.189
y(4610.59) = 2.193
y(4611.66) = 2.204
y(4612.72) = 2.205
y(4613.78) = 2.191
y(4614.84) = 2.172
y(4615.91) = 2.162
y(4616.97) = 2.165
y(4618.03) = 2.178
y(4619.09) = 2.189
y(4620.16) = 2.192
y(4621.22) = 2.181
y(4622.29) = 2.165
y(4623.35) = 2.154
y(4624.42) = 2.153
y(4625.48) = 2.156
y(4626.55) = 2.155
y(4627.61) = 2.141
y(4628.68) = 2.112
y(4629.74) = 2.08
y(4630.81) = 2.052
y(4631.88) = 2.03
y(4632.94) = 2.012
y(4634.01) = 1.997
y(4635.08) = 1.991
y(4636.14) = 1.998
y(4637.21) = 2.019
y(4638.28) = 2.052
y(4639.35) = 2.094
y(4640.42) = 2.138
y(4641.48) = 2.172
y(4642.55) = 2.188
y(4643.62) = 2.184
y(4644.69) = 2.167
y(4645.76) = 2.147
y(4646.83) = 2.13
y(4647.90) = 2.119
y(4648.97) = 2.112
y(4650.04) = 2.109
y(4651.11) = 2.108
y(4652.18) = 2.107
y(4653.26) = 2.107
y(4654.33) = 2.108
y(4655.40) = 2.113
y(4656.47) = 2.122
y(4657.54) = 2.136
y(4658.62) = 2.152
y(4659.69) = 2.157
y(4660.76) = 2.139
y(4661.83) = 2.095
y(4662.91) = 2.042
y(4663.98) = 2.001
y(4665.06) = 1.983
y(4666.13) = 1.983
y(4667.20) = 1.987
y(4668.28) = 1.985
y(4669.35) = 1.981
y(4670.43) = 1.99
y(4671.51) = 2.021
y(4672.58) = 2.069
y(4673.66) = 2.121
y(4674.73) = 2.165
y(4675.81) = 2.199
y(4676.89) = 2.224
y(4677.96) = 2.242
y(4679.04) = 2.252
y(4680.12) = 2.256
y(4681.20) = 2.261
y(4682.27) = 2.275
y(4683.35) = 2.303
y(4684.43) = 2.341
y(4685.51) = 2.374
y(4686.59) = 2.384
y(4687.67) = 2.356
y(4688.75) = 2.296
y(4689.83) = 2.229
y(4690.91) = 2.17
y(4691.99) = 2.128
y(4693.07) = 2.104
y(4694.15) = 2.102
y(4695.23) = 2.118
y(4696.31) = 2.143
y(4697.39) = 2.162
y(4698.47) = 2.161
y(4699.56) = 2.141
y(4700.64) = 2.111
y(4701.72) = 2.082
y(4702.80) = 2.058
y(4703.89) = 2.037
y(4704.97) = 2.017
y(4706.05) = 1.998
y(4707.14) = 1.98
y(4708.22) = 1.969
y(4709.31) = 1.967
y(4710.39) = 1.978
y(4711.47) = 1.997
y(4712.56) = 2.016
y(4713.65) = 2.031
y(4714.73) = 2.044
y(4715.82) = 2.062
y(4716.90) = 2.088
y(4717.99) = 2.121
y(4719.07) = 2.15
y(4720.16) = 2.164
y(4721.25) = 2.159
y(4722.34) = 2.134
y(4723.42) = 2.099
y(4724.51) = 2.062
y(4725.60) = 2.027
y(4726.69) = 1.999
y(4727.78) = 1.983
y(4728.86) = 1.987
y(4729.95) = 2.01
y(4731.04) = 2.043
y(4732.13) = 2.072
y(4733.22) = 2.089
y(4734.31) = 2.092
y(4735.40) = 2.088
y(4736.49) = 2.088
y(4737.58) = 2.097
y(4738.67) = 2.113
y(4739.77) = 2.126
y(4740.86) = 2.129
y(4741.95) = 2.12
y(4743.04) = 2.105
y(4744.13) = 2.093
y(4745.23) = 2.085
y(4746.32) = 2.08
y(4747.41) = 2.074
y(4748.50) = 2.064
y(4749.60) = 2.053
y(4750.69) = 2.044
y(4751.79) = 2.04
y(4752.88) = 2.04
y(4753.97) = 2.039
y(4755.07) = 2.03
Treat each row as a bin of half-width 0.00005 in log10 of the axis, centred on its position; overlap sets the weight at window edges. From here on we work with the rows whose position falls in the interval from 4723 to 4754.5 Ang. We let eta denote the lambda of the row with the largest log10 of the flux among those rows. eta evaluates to 4740.86 Ang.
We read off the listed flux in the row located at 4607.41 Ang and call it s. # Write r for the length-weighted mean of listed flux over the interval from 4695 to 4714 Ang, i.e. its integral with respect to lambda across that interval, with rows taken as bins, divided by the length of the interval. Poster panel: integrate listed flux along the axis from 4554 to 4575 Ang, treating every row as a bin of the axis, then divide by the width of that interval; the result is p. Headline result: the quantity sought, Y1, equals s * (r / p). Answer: 2.16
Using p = 2.13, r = 2.05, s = 2.234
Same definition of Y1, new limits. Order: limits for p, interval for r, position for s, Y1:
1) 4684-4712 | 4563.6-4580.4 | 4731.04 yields 2.03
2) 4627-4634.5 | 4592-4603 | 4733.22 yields 1.98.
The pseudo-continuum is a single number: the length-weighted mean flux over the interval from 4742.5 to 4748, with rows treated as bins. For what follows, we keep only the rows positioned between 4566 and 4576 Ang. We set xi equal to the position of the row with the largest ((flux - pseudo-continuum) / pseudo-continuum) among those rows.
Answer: 4572.53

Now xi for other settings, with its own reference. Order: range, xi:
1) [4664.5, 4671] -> 4670.43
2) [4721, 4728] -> 4721.25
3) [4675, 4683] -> 4682.27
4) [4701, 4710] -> 4701.72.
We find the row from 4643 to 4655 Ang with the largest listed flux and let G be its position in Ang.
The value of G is 4643.62 Ang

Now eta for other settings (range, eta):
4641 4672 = 4642.55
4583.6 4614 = 4606.35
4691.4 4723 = 4720.16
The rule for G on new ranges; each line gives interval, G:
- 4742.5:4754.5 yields 4743.04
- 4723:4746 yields 4740.86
